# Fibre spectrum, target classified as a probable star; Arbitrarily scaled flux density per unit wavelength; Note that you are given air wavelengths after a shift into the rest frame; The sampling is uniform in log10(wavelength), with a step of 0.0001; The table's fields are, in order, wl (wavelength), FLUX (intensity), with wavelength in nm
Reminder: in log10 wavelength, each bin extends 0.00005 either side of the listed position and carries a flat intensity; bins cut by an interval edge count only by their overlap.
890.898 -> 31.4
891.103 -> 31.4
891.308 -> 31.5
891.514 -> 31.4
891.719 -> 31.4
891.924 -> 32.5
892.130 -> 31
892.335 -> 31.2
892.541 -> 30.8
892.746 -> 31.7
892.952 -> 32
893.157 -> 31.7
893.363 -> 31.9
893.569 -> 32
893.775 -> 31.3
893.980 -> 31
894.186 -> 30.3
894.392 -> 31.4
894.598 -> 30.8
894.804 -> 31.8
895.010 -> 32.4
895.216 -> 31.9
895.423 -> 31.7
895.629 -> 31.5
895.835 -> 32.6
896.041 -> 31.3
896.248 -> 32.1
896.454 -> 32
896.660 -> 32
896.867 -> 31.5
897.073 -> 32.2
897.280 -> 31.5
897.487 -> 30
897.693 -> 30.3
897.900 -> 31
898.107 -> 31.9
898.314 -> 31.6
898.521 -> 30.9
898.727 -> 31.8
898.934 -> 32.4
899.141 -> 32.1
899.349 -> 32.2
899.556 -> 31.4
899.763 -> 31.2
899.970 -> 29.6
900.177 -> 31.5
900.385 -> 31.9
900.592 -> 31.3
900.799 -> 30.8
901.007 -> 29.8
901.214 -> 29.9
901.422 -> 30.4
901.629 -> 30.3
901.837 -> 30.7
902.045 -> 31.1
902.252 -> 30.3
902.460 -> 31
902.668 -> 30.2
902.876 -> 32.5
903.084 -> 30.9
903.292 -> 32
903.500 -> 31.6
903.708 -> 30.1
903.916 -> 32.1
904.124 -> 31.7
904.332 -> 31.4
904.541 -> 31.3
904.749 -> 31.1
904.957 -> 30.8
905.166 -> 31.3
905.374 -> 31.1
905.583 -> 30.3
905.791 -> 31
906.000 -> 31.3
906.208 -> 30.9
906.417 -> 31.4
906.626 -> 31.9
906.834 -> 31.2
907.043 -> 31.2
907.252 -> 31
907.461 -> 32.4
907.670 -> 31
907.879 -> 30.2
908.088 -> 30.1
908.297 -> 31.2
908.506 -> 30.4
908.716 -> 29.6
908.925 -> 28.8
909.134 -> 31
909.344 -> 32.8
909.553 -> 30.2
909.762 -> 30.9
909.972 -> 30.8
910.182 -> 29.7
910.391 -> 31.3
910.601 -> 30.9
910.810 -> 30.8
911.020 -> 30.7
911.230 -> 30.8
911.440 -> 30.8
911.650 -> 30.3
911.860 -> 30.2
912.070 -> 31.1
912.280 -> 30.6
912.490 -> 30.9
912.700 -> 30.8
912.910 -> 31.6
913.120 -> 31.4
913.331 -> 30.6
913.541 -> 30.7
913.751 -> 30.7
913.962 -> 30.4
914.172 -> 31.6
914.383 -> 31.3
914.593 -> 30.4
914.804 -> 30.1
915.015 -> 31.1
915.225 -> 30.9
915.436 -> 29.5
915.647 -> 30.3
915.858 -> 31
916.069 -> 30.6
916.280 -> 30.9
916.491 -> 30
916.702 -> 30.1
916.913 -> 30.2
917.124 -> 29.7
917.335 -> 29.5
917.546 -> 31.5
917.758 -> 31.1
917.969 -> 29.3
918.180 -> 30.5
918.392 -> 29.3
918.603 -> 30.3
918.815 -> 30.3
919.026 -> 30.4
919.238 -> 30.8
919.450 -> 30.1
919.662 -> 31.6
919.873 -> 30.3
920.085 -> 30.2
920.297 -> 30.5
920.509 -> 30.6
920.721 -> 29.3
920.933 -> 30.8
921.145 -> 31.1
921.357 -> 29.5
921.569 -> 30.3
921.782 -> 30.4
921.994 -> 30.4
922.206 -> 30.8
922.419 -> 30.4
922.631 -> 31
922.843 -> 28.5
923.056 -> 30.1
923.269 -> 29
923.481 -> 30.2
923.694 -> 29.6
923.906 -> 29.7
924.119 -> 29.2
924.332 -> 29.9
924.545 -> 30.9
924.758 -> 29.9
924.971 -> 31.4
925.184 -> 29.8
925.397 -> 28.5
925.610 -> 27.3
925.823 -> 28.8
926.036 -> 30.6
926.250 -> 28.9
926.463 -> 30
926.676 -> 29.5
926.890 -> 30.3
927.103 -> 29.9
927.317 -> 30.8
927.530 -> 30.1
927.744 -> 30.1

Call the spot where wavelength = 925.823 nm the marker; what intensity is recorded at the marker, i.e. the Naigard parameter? 28.8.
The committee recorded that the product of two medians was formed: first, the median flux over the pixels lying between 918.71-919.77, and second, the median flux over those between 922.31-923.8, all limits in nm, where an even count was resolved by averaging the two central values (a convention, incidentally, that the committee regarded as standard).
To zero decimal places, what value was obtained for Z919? 915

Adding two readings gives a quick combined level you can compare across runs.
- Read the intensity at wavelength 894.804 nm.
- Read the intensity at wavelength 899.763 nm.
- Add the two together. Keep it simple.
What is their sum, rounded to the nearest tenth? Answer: 63.0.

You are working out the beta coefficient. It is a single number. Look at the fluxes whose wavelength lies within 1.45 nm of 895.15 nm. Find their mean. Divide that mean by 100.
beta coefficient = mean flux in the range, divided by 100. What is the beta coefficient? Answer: 0.316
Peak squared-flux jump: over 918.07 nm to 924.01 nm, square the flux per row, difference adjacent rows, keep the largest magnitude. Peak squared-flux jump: 149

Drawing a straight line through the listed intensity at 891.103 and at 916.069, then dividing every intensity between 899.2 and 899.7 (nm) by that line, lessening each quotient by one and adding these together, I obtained 0.04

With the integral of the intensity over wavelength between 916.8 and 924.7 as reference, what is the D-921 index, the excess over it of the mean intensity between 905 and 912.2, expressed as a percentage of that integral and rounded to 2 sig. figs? -87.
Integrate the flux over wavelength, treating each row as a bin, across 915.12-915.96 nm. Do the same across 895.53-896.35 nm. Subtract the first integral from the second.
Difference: 0.6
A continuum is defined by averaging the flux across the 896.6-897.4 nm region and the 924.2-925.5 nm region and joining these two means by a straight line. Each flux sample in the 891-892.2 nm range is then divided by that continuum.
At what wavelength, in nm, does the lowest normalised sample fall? 892.130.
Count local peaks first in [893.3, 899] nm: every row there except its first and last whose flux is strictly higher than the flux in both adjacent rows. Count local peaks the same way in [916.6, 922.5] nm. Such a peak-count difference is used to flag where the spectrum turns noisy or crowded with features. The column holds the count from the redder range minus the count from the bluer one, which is 1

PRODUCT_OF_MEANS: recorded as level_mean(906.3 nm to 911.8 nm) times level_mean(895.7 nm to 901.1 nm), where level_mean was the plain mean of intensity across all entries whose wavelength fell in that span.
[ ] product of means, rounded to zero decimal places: 968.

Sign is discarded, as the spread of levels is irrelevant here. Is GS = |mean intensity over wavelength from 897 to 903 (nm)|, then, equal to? 31.1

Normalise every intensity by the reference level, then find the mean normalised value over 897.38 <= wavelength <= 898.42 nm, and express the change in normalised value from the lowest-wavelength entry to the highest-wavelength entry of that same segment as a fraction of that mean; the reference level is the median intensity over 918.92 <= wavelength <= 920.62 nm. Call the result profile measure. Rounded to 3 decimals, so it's 0.052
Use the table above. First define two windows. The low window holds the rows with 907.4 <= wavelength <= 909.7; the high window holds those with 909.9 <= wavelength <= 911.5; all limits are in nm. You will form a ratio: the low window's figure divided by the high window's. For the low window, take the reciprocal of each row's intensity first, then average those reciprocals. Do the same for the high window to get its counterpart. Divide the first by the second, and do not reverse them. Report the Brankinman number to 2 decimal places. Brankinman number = 1.00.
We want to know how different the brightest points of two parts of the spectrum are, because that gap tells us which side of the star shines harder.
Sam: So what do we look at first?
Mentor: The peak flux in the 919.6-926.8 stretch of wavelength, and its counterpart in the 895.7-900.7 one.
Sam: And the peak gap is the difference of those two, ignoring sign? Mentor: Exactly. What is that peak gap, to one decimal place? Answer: 1.0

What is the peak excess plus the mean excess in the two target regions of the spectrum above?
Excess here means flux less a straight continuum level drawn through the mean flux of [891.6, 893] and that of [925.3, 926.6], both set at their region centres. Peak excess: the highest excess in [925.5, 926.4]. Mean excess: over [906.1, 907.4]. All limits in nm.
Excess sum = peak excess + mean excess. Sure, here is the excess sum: 2.4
